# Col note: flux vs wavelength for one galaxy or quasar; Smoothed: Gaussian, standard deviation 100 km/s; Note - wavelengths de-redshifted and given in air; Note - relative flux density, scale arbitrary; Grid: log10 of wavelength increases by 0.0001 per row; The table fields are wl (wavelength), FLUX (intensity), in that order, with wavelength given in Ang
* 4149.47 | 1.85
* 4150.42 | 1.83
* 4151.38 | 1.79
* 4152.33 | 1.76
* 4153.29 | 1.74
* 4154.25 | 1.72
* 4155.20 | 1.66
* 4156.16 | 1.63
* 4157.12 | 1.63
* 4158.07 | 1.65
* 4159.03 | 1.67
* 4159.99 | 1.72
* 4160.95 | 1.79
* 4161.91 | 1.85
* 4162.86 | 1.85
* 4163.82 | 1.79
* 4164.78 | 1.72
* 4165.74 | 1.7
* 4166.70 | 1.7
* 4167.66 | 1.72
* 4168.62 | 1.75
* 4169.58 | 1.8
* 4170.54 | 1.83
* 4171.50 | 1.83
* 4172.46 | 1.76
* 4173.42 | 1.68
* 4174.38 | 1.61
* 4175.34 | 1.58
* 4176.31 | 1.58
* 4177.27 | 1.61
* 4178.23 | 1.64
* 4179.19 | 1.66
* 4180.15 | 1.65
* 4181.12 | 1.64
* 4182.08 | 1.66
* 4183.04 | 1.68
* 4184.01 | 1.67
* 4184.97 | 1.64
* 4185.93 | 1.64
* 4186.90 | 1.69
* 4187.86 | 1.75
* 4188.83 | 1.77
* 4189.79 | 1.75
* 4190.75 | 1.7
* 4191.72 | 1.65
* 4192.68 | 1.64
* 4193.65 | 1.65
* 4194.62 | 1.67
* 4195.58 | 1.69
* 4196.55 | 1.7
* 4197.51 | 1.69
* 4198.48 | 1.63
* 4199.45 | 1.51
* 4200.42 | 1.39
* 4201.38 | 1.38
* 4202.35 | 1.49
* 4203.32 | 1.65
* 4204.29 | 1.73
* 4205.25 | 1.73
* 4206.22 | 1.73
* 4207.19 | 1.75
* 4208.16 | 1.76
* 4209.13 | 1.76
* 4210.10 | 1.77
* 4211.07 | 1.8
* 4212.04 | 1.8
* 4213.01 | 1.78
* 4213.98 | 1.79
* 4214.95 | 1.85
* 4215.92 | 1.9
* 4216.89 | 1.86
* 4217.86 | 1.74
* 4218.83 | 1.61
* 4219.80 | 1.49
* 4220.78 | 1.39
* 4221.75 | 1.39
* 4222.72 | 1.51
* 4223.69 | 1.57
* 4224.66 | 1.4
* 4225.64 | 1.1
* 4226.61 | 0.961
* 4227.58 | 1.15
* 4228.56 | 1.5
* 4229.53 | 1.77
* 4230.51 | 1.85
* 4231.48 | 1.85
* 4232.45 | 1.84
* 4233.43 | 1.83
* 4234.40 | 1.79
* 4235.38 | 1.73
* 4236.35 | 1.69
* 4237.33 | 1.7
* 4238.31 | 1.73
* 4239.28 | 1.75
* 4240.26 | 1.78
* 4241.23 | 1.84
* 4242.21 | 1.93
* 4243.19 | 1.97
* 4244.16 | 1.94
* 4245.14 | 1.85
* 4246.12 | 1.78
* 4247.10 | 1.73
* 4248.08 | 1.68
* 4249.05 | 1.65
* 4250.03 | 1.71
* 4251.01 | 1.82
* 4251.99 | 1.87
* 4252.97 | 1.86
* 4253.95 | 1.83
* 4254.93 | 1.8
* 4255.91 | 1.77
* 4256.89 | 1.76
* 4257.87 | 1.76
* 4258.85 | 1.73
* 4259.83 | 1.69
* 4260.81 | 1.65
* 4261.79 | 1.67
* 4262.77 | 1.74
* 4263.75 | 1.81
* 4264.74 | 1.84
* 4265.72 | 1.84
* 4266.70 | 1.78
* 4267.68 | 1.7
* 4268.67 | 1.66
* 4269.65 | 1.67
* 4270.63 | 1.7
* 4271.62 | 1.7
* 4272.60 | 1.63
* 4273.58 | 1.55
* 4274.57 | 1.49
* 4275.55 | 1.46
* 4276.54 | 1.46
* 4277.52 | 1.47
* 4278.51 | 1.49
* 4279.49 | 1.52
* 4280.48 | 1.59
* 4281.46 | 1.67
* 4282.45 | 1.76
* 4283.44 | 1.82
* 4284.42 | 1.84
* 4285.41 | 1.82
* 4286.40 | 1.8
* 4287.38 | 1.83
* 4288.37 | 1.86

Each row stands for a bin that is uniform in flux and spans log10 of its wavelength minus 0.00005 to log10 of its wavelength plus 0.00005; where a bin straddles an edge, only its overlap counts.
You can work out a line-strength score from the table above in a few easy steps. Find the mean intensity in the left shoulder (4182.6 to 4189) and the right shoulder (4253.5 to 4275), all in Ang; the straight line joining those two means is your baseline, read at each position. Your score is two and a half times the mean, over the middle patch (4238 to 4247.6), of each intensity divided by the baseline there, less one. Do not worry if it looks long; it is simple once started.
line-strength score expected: 0.18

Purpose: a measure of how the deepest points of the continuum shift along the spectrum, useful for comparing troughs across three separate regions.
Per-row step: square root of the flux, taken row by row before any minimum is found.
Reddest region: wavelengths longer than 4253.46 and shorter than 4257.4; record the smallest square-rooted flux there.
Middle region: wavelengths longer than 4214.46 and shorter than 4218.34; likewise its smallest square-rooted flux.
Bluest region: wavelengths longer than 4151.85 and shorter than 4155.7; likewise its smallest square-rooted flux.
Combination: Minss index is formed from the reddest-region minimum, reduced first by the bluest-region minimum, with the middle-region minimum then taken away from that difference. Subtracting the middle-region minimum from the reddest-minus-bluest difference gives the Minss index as -1.28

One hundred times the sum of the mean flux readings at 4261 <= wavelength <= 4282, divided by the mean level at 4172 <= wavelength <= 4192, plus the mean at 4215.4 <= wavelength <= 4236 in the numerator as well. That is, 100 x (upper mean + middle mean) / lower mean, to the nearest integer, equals 193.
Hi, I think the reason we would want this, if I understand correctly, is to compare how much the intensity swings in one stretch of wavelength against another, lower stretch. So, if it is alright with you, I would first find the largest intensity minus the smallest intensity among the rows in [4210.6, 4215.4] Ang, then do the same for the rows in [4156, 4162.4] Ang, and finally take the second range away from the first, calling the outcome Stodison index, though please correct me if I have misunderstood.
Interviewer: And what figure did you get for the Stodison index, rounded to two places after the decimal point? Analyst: -0.15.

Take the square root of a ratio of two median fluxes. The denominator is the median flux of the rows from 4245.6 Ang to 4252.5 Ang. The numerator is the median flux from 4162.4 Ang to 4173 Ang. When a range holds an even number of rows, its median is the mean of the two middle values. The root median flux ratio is 1.009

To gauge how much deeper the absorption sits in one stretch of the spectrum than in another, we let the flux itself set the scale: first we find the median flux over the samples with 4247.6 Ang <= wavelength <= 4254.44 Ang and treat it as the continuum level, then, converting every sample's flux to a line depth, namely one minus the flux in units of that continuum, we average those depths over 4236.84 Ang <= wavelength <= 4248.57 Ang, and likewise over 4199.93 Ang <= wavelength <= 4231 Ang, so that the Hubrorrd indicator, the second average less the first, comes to 0.11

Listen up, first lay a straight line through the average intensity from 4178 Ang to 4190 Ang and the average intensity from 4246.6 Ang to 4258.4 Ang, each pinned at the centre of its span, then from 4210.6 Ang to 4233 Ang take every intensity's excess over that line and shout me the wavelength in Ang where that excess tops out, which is 4215.92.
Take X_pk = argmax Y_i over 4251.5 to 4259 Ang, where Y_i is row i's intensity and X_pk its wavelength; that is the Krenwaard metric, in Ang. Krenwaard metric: 4251.99 Ang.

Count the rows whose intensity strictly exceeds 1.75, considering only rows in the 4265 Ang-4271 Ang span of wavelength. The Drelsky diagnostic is 2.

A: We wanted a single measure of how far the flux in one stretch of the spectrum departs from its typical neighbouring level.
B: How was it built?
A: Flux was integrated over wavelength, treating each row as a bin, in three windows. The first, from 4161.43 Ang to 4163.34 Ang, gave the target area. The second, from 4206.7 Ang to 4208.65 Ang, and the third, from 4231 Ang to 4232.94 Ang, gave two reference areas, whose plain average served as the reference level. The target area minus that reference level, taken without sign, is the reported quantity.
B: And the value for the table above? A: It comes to 0.05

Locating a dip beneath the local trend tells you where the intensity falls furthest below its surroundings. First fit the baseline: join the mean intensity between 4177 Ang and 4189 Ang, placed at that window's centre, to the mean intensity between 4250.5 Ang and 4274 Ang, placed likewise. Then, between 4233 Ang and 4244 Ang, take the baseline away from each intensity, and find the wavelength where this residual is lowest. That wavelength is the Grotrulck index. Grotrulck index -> 4236.35 Ang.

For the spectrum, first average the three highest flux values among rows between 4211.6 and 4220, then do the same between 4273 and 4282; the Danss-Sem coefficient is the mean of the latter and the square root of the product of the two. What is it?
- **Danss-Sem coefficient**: 1.667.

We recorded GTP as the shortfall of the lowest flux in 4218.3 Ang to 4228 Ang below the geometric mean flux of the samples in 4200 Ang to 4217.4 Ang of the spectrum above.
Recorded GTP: 0.75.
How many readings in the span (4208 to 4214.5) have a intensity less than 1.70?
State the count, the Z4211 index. 0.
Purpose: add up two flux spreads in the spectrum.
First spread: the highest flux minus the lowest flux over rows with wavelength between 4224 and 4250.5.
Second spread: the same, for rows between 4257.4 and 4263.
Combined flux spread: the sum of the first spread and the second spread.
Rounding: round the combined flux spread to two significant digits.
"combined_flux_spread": 1.1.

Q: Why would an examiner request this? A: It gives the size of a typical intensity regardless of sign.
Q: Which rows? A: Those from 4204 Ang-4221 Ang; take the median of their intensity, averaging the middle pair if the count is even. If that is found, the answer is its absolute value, 1.76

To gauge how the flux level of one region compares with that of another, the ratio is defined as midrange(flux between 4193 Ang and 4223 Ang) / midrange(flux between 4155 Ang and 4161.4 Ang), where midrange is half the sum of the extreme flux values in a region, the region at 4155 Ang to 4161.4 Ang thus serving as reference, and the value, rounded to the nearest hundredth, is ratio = 0.96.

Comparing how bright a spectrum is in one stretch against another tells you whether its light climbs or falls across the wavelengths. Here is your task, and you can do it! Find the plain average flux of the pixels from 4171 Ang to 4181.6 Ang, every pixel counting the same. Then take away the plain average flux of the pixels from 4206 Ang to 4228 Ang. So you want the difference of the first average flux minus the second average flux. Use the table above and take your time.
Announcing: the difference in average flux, 0.06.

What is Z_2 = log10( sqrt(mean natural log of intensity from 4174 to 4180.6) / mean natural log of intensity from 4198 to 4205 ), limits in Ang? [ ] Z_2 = 0.21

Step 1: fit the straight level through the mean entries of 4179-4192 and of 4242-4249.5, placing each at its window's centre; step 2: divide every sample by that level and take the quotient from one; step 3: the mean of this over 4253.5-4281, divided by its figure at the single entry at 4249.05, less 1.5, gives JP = -0.4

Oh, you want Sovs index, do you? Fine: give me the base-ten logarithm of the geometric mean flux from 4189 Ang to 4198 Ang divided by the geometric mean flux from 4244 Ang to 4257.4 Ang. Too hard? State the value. -0.026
